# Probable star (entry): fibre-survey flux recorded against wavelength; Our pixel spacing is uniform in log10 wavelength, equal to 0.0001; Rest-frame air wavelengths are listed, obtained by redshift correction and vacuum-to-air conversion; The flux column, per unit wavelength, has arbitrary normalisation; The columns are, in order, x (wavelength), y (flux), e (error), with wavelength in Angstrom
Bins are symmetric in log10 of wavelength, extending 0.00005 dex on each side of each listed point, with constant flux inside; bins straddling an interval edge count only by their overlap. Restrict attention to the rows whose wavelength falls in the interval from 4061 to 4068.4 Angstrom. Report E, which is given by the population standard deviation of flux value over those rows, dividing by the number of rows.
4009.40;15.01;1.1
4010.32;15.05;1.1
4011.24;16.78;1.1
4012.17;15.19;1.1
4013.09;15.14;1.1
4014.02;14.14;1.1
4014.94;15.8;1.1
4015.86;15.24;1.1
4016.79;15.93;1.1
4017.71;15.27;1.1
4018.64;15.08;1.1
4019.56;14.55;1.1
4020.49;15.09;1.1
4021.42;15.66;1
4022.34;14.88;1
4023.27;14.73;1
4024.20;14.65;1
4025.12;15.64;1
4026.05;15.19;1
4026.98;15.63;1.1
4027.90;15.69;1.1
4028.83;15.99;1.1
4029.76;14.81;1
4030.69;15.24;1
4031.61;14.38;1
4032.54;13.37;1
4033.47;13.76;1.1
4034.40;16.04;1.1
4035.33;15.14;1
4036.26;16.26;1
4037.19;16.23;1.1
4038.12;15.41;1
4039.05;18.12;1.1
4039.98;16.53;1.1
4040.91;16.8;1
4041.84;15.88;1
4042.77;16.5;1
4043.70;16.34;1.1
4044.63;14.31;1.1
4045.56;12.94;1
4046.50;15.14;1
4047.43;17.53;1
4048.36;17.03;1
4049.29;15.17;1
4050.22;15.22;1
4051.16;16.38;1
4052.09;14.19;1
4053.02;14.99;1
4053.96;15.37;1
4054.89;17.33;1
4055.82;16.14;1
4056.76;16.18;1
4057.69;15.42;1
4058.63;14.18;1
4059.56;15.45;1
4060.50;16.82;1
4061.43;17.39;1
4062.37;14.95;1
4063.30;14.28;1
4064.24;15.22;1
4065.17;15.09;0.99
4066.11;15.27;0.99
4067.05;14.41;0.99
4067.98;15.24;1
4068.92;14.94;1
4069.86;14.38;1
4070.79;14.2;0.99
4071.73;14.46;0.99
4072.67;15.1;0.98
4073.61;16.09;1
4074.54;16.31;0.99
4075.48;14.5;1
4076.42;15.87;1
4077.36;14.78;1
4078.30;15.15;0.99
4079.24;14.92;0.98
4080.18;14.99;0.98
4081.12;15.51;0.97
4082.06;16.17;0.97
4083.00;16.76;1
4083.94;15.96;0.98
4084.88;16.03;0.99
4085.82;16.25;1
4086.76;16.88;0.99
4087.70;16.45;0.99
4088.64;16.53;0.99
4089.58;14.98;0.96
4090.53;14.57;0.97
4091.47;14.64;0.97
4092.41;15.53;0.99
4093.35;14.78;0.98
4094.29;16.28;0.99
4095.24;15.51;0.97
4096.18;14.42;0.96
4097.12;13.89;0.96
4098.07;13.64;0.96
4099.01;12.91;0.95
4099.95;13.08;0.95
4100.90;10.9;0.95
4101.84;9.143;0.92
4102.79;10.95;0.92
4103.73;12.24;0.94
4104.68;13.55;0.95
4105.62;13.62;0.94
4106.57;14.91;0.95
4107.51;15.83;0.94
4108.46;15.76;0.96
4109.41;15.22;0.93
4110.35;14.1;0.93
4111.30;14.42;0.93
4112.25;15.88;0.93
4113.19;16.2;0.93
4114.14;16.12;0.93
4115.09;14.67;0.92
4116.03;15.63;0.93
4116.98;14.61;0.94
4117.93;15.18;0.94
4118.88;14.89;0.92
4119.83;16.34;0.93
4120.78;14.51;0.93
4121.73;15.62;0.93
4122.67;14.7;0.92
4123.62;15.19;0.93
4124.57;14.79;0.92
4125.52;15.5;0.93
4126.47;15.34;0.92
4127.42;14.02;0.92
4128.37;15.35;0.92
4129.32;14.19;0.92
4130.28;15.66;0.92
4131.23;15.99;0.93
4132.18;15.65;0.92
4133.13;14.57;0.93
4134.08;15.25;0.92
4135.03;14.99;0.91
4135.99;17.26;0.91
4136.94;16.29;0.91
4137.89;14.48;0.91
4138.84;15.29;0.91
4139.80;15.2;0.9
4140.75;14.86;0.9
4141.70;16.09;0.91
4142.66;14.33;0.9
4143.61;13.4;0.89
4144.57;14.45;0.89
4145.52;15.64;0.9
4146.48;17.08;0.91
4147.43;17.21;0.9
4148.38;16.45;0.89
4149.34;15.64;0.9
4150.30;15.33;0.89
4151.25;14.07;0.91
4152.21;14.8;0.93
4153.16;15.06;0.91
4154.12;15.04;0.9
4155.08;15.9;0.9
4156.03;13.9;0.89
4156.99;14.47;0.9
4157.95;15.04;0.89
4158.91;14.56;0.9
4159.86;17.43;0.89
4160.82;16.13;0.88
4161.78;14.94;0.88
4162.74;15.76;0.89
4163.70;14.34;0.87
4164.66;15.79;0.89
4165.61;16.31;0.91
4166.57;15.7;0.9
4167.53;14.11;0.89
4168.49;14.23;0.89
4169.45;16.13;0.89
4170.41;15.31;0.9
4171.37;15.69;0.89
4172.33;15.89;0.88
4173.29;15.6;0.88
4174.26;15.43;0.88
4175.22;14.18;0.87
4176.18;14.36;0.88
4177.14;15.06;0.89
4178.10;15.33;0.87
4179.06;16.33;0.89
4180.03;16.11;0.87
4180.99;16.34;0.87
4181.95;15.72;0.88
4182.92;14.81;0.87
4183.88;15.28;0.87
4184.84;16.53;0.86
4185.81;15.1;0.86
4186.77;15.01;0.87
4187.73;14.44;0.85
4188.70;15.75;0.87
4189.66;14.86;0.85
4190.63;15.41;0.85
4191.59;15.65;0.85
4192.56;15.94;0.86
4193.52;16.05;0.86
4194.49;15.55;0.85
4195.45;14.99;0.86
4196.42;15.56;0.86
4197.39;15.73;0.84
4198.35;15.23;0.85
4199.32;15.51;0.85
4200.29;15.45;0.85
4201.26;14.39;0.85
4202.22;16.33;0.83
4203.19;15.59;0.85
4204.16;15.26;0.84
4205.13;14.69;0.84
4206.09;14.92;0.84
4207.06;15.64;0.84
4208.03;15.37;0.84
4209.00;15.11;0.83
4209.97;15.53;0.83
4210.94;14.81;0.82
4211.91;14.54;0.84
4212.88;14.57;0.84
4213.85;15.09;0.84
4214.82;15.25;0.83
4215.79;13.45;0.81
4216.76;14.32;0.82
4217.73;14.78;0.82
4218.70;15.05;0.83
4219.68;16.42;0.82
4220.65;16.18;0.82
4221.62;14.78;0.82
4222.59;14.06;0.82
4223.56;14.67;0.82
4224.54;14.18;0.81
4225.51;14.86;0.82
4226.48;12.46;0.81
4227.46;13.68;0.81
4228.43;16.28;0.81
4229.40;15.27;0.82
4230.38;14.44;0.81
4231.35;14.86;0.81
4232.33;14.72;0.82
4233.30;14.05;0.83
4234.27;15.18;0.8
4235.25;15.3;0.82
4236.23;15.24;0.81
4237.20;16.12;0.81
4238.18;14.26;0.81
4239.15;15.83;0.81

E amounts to 0.89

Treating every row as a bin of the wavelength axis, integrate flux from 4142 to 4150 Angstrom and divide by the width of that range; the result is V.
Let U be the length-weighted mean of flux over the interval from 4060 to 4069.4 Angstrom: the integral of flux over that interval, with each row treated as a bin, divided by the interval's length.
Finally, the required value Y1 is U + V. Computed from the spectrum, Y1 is 30.9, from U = 15.4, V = 15.5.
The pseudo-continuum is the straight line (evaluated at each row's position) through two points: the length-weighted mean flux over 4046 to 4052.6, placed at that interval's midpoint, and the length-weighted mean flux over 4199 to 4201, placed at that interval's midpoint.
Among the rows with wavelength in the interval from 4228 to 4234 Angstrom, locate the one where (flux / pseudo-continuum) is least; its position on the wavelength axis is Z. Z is 4233.30 Angstrom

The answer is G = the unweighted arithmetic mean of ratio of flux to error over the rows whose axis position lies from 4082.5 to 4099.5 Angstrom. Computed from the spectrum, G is 15.7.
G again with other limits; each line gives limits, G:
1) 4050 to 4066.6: 15.6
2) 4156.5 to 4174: 17.3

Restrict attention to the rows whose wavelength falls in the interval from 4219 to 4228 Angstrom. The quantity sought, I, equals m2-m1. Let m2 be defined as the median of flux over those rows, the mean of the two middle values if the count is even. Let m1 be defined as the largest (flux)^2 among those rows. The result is -255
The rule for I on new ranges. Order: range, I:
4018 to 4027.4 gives -230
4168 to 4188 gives -258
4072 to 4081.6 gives -251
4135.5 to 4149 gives -282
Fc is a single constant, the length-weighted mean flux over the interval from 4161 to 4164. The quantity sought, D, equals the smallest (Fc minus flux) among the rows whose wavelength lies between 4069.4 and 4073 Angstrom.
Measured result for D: 0.0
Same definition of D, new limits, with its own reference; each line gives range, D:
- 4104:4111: -0.7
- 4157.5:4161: -2.3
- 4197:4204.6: -1.2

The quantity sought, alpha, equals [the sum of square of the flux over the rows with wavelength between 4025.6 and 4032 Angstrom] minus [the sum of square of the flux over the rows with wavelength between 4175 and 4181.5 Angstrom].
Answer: -27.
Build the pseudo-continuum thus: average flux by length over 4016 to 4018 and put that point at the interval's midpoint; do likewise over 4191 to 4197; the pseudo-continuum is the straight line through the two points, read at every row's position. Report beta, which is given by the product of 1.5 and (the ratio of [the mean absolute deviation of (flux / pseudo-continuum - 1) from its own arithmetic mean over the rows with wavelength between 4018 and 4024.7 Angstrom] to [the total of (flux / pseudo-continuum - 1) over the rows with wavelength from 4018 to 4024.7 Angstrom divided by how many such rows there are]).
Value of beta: -0.7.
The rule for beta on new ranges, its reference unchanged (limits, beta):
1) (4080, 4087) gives 1.4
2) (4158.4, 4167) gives 20.7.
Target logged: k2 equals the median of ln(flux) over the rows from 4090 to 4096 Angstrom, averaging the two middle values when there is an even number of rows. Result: 2.72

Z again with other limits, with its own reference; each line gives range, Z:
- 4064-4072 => 4070.79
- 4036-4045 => 4044.63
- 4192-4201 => 4195.45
